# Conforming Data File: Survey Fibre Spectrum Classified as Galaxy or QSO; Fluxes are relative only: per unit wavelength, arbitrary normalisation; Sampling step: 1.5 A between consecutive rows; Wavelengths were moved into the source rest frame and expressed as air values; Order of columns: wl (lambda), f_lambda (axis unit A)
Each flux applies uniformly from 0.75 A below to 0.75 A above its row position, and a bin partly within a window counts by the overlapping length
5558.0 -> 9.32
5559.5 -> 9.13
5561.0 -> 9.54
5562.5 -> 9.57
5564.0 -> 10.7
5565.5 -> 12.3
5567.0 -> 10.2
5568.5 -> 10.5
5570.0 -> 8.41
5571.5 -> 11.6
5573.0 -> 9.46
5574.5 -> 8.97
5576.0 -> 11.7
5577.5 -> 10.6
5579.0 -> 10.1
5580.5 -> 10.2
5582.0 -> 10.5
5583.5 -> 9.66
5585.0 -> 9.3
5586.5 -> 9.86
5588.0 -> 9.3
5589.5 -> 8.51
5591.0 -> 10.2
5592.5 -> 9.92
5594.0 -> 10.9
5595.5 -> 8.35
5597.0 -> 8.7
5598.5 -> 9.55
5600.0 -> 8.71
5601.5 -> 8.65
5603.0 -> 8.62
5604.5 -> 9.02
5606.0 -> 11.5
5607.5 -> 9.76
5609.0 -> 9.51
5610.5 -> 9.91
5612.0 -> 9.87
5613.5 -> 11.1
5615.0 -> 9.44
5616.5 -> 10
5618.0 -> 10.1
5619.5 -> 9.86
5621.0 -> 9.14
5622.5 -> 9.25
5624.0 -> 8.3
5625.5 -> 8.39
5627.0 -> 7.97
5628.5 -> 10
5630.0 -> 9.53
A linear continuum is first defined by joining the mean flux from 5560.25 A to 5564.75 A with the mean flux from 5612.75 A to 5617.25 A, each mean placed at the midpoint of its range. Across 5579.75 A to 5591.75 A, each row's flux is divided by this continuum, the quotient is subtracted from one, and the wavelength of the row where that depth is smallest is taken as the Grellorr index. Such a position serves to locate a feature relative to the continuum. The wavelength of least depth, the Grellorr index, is 5582.0 A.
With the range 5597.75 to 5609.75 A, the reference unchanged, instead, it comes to 5606.0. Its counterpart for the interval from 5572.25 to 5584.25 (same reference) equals 5576.0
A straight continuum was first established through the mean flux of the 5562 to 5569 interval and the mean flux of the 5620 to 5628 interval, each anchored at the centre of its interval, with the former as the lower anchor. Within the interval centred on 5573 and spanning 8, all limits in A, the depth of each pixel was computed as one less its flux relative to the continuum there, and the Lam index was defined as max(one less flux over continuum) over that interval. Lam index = 0.20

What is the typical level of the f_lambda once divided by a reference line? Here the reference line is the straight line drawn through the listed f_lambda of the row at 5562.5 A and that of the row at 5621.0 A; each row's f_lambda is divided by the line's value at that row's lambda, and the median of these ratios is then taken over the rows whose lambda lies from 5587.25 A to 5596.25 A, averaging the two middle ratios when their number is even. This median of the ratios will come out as 1.03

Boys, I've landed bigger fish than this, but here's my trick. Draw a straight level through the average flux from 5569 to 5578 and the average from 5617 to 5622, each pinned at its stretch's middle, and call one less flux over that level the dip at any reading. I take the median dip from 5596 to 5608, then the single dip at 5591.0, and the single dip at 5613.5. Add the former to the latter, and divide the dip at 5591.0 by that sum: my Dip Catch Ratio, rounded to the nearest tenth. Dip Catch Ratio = 0.6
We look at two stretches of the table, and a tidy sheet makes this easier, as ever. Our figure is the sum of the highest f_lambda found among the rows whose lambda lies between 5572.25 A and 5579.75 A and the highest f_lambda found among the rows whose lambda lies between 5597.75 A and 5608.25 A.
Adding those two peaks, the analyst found 23.2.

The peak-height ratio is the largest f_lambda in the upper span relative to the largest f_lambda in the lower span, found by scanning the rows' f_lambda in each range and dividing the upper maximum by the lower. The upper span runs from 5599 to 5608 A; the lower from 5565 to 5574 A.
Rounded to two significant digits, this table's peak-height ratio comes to 0.93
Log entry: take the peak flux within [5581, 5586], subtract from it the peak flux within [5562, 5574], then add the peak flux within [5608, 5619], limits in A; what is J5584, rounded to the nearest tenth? 9.3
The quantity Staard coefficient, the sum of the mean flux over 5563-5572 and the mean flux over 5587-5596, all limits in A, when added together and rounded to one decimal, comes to 20.1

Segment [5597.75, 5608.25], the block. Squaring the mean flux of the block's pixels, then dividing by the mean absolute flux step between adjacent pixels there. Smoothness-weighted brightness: 96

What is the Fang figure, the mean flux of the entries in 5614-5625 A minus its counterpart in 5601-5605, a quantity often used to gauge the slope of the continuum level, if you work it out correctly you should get 0.7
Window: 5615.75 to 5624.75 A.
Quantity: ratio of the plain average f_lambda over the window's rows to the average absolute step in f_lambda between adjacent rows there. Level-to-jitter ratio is 22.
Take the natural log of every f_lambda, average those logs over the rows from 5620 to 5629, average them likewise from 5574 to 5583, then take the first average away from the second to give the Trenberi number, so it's 0.16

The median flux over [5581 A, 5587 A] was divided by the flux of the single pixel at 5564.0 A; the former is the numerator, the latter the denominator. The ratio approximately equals 0.91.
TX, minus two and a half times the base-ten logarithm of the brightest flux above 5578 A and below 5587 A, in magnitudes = -2.55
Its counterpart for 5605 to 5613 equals -2.65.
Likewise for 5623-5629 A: -2.50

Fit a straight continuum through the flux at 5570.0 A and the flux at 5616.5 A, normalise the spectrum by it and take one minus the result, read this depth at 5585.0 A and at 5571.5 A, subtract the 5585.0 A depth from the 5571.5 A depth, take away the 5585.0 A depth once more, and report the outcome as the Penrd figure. -0.29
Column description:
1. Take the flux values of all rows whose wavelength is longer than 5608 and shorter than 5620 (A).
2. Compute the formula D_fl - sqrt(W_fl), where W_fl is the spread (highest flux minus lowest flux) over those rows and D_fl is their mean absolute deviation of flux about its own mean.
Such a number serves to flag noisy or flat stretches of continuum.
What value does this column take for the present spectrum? -0.97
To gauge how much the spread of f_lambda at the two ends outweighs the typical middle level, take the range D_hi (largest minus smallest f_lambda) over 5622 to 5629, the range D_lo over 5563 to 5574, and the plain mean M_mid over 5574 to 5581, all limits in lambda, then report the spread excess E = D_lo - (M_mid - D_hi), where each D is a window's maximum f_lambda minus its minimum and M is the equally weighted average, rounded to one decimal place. -4.4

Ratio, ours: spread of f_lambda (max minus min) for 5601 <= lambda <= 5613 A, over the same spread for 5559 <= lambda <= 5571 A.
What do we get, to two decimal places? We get 0.74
